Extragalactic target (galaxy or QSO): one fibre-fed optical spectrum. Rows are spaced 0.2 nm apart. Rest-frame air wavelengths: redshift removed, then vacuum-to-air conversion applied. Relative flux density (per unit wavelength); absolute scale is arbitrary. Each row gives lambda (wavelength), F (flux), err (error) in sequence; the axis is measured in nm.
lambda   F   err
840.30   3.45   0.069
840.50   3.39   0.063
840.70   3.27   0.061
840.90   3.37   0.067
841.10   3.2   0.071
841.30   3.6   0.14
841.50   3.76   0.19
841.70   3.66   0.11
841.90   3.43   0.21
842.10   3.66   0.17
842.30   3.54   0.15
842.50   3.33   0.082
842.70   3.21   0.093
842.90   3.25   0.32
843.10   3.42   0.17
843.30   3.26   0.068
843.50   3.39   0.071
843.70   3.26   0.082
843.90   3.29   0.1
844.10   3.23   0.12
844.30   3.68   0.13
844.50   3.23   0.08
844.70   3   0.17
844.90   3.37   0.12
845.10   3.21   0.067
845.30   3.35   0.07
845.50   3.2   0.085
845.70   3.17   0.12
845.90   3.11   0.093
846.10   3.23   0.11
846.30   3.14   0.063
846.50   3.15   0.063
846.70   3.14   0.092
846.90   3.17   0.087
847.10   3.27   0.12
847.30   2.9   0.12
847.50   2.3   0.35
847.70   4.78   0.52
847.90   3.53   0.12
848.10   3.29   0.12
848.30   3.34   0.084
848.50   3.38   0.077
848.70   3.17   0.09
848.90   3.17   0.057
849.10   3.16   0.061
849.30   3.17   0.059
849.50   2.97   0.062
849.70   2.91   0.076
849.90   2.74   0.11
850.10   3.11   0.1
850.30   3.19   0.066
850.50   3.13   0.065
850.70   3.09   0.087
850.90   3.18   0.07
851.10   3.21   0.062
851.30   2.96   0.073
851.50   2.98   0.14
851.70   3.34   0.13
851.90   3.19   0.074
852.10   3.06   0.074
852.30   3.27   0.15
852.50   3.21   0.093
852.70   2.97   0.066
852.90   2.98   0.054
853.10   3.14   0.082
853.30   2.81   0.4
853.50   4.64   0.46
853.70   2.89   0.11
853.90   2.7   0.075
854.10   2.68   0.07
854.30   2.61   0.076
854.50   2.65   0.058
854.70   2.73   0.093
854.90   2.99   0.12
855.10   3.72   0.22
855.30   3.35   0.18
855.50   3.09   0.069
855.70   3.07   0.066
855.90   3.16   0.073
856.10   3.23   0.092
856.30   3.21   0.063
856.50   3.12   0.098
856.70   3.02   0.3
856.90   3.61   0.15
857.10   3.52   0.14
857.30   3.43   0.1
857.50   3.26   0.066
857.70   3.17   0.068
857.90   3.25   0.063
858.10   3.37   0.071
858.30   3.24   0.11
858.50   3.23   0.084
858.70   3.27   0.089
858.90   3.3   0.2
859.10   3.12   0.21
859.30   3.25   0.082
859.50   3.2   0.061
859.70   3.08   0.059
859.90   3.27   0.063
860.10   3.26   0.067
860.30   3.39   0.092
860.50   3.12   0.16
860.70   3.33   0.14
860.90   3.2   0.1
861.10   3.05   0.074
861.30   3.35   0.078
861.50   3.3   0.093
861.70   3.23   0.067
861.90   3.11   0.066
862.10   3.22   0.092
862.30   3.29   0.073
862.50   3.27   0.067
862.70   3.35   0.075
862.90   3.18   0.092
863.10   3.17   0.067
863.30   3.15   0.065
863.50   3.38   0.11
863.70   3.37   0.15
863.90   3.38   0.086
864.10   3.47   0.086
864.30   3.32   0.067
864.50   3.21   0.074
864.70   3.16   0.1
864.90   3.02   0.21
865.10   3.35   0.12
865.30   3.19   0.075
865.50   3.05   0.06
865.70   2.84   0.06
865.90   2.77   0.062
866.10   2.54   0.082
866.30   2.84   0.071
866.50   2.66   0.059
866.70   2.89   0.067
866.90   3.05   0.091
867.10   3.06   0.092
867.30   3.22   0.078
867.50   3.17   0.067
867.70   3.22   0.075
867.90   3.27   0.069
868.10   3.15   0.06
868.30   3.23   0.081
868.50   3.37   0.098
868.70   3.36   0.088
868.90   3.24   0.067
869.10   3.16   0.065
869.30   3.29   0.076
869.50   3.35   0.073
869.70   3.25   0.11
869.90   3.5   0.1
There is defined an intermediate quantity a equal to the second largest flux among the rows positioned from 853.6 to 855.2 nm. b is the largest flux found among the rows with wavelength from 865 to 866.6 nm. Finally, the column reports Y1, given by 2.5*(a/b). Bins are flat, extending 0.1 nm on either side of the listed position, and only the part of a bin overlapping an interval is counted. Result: 2.23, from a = 2.99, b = 3.35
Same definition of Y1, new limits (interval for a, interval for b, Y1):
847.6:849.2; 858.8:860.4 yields 2.60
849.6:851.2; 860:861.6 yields 2.35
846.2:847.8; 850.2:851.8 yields 2.45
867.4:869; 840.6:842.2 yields 2.23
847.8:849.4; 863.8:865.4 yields 2.44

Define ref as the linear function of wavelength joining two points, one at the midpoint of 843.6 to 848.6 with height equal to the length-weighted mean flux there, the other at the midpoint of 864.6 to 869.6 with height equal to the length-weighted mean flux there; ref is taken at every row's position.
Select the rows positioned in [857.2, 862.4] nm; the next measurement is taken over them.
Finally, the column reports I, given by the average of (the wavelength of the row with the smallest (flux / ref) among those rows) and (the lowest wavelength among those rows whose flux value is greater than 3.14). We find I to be 859.20 nm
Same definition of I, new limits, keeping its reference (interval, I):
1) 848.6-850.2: 849.30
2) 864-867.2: 865.10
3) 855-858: 855.90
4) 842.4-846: 843.60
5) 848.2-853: 849.10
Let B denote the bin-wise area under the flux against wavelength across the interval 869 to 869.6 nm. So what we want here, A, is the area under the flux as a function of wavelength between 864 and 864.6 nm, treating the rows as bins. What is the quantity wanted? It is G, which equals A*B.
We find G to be 3.92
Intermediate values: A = 2.00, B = 1.96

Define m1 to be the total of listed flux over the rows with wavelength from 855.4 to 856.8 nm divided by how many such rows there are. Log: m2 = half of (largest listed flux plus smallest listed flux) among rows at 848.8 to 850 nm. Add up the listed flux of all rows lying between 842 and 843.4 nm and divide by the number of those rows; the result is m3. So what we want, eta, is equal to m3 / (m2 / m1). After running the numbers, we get 3.58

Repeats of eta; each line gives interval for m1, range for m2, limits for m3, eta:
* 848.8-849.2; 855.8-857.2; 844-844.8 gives 3.14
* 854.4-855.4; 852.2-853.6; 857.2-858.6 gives 2.72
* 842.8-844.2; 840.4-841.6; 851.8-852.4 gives 3.01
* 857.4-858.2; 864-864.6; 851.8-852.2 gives 3.05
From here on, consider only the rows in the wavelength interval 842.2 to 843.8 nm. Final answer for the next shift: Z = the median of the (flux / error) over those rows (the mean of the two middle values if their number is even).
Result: 37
